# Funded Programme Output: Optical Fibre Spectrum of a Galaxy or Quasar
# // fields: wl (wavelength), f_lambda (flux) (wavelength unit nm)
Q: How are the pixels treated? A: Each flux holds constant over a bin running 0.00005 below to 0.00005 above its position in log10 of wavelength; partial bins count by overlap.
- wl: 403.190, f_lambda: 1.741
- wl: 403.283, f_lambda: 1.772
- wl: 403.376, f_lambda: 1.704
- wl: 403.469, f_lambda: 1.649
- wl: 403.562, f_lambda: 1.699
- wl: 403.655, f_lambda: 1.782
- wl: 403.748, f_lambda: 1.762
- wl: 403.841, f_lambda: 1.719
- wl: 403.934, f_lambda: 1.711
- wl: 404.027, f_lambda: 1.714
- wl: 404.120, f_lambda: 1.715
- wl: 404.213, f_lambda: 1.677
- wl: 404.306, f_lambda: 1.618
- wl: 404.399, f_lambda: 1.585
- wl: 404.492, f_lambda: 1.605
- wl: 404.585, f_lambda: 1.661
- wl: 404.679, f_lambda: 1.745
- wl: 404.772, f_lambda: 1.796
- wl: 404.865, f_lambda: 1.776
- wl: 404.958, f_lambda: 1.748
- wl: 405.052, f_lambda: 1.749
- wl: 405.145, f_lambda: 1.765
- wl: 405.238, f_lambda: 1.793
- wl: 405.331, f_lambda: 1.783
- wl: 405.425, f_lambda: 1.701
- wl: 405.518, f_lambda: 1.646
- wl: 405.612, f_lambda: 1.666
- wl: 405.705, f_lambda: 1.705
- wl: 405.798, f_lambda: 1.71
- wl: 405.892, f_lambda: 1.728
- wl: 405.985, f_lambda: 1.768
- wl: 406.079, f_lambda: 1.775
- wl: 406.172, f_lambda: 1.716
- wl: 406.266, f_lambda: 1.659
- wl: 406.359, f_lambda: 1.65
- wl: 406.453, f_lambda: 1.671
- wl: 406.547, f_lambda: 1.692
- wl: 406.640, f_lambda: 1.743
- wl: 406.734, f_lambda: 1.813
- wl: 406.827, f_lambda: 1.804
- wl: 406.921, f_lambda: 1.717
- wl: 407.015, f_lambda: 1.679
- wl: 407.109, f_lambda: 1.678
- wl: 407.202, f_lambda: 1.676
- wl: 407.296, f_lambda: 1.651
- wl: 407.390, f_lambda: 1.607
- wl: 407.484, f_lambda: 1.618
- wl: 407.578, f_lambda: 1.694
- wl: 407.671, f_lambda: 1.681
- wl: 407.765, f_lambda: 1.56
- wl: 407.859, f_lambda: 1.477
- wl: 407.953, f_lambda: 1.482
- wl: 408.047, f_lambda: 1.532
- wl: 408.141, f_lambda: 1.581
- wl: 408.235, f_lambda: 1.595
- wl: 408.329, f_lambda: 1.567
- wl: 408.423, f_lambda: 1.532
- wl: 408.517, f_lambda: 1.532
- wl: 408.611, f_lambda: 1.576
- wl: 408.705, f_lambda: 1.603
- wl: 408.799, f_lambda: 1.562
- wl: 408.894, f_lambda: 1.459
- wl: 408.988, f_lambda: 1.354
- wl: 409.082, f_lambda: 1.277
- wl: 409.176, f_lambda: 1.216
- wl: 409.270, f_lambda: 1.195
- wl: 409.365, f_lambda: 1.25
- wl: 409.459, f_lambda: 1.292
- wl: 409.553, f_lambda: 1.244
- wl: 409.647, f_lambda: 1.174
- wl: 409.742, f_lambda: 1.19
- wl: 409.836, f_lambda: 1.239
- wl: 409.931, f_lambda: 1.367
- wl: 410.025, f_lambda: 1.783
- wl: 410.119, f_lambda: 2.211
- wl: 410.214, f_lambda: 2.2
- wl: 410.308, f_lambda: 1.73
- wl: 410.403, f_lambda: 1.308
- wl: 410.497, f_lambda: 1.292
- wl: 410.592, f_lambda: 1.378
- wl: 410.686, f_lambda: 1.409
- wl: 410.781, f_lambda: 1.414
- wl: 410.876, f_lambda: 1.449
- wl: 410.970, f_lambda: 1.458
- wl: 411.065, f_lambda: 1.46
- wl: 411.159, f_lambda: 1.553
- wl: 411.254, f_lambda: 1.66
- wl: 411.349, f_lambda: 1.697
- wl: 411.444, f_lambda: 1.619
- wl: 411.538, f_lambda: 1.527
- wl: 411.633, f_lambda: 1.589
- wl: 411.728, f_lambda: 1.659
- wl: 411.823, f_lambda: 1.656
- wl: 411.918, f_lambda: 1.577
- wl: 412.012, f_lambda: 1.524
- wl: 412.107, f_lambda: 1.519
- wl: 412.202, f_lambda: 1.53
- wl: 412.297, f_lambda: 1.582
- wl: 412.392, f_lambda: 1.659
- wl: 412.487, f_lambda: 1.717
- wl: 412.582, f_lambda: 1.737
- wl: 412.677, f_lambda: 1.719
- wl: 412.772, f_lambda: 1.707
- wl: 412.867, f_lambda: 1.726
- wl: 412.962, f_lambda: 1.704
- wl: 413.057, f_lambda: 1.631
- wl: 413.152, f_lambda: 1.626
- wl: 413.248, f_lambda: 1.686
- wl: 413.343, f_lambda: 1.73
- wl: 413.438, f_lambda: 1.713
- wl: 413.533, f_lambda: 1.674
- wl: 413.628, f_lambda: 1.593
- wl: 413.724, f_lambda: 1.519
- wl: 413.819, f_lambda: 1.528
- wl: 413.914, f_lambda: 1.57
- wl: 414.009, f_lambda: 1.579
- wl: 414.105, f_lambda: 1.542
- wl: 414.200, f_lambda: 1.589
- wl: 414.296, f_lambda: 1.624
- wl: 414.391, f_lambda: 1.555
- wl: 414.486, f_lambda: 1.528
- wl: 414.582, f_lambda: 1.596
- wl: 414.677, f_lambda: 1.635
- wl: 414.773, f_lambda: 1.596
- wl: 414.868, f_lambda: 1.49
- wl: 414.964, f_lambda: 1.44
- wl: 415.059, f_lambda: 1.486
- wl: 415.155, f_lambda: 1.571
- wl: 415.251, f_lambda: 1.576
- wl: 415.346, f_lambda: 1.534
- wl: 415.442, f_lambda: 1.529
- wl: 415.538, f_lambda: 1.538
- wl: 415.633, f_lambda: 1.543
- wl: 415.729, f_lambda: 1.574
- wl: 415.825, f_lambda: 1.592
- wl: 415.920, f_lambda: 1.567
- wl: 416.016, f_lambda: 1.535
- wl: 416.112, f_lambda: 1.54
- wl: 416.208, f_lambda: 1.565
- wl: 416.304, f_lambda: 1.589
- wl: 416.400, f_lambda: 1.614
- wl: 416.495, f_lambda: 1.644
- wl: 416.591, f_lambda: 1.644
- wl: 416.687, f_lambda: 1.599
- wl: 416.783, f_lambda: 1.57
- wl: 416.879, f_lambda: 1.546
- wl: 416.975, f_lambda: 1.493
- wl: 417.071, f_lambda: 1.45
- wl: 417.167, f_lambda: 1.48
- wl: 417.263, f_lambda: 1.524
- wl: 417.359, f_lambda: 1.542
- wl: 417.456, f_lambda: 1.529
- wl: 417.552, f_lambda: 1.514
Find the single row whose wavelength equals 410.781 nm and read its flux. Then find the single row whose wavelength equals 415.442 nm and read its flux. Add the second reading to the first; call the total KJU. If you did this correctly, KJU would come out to 2.94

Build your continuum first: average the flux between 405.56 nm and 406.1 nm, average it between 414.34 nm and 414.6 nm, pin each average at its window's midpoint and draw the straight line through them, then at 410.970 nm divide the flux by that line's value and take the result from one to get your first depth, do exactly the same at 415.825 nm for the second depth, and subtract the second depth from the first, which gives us 0.14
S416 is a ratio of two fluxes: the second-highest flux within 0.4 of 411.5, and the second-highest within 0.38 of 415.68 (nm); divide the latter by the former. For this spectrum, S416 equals 0.95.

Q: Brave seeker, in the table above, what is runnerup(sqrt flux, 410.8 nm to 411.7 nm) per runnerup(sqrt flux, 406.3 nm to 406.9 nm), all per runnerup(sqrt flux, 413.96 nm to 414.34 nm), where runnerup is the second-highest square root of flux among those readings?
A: 0.76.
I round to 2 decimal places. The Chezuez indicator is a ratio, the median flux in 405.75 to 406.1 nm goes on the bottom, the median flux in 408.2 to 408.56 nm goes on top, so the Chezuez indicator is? 0.89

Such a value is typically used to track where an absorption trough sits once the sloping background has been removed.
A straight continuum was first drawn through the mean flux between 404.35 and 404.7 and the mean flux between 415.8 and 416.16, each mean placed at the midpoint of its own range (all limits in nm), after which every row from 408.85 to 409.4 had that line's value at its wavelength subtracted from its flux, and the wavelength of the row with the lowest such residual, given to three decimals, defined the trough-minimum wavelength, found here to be 409.270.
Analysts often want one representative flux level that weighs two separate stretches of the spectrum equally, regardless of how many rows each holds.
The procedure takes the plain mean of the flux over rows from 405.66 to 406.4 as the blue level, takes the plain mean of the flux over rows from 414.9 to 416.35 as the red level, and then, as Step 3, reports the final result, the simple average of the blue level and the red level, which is 1.63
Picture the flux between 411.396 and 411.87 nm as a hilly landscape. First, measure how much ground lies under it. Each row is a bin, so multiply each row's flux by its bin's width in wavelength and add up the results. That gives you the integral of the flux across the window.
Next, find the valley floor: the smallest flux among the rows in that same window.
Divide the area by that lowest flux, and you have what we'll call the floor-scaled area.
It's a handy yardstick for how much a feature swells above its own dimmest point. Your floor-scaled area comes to 0.500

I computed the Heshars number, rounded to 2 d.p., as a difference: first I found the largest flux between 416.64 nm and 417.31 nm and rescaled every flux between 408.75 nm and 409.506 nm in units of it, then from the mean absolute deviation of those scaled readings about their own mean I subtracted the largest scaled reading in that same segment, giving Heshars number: -0.91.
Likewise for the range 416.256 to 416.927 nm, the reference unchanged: -1.01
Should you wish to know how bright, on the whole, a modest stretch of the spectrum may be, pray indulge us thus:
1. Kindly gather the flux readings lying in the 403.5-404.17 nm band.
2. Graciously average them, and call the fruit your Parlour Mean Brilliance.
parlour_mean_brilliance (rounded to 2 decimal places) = 1.73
